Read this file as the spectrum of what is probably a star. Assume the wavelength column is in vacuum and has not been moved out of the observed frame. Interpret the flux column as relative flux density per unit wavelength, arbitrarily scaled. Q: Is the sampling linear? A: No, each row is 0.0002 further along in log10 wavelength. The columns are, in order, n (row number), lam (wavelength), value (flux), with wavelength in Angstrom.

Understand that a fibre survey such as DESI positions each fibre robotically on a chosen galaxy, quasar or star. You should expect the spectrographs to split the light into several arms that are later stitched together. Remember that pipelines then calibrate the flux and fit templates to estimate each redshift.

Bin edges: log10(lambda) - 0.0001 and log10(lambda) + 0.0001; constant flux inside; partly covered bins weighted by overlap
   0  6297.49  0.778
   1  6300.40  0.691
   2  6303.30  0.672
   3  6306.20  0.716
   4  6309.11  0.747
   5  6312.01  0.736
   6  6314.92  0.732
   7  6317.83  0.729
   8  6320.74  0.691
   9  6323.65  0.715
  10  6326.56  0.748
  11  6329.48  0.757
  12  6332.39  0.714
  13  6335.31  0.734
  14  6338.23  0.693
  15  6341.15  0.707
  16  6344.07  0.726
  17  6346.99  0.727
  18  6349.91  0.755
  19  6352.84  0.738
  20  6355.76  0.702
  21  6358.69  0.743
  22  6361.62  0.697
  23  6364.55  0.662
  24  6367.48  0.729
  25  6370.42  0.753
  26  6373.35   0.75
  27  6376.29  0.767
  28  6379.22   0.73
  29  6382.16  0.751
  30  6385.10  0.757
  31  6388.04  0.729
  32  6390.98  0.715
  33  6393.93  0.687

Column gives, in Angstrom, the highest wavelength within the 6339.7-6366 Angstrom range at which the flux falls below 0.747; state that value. 6364.55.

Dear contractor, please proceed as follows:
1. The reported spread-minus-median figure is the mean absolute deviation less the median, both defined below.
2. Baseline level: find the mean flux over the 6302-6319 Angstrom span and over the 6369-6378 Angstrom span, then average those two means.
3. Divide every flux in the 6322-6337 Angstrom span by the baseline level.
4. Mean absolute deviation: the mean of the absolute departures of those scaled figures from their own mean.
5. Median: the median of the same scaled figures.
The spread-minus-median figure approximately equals -0.972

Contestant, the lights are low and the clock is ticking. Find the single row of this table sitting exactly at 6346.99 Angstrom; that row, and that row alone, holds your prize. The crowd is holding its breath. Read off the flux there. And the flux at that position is 0.727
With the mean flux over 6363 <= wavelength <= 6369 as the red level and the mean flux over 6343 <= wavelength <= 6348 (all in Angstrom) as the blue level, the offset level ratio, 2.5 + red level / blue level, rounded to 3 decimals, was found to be 3.457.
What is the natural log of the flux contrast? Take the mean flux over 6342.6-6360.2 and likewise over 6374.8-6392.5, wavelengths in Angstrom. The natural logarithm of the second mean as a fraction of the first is 0.013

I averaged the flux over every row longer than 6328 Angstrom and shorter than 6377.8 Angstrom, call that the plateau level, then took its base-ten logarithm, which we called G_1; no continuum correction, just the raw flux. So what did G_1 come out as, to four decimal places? -0.1386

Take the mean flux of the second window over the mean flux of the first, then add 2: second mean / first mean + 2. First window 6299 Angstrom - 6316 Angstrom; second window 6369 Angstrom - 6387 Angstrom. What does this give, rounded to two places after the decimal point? 3.05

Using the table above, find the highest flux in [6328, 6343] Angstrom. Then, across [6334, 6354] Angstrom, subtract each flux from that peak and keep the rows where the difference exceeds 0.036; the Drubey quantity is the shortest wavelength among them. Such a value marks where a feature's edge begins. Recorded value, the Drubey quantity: 6338.23 Angstrom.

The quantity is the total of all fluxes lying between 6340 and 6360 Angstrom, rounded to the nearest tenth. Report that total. 5.1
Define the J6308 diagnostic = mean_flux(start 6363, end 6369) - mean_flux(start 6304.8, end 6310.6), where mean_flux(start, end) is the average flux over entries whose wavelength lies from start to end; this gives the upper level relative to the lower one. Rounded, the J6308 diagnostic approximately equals -0.04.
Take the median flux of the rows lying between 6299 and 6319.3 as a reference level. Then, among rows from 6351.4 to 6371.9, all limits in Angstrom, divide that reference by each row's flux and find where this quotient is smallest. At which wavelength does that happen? 6370.42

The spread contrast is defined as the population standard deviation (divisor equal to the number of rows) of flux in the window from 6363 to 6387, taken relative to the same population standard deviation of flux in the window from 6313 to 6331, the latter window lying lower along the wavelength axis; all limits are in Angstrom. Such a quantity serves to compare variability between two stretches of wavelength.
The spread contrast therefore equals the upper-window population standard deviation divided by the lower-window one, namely 1.4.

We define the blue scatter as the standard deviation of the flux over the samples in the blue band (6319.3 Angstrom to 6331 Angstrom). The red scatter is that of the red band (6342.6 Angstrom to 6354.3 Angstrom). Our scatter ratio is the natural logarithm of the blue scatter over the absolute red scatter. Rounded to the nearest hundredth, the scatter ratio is 0.81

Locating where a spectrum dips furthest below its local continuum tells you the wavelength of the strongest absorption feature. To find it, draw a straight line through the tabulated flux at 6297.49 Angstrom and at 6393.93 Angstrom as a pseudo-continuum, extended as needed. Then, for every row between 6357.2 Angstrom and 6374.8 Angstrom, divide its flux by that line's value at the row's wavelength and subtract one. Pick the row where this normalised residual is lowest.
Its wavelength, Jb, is 6364.55 Angstrom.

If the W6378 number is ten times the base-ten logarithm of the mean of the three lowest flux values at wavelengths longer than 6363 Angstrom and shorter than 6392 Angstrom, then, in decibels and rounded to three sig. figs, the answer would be -1.54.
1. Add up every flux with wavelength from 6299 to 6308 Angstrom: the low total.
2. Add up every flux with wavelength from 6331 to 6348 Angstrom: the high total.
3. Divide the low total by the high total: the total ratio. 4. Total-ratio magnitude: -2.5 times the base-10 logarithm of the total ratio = 0.8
